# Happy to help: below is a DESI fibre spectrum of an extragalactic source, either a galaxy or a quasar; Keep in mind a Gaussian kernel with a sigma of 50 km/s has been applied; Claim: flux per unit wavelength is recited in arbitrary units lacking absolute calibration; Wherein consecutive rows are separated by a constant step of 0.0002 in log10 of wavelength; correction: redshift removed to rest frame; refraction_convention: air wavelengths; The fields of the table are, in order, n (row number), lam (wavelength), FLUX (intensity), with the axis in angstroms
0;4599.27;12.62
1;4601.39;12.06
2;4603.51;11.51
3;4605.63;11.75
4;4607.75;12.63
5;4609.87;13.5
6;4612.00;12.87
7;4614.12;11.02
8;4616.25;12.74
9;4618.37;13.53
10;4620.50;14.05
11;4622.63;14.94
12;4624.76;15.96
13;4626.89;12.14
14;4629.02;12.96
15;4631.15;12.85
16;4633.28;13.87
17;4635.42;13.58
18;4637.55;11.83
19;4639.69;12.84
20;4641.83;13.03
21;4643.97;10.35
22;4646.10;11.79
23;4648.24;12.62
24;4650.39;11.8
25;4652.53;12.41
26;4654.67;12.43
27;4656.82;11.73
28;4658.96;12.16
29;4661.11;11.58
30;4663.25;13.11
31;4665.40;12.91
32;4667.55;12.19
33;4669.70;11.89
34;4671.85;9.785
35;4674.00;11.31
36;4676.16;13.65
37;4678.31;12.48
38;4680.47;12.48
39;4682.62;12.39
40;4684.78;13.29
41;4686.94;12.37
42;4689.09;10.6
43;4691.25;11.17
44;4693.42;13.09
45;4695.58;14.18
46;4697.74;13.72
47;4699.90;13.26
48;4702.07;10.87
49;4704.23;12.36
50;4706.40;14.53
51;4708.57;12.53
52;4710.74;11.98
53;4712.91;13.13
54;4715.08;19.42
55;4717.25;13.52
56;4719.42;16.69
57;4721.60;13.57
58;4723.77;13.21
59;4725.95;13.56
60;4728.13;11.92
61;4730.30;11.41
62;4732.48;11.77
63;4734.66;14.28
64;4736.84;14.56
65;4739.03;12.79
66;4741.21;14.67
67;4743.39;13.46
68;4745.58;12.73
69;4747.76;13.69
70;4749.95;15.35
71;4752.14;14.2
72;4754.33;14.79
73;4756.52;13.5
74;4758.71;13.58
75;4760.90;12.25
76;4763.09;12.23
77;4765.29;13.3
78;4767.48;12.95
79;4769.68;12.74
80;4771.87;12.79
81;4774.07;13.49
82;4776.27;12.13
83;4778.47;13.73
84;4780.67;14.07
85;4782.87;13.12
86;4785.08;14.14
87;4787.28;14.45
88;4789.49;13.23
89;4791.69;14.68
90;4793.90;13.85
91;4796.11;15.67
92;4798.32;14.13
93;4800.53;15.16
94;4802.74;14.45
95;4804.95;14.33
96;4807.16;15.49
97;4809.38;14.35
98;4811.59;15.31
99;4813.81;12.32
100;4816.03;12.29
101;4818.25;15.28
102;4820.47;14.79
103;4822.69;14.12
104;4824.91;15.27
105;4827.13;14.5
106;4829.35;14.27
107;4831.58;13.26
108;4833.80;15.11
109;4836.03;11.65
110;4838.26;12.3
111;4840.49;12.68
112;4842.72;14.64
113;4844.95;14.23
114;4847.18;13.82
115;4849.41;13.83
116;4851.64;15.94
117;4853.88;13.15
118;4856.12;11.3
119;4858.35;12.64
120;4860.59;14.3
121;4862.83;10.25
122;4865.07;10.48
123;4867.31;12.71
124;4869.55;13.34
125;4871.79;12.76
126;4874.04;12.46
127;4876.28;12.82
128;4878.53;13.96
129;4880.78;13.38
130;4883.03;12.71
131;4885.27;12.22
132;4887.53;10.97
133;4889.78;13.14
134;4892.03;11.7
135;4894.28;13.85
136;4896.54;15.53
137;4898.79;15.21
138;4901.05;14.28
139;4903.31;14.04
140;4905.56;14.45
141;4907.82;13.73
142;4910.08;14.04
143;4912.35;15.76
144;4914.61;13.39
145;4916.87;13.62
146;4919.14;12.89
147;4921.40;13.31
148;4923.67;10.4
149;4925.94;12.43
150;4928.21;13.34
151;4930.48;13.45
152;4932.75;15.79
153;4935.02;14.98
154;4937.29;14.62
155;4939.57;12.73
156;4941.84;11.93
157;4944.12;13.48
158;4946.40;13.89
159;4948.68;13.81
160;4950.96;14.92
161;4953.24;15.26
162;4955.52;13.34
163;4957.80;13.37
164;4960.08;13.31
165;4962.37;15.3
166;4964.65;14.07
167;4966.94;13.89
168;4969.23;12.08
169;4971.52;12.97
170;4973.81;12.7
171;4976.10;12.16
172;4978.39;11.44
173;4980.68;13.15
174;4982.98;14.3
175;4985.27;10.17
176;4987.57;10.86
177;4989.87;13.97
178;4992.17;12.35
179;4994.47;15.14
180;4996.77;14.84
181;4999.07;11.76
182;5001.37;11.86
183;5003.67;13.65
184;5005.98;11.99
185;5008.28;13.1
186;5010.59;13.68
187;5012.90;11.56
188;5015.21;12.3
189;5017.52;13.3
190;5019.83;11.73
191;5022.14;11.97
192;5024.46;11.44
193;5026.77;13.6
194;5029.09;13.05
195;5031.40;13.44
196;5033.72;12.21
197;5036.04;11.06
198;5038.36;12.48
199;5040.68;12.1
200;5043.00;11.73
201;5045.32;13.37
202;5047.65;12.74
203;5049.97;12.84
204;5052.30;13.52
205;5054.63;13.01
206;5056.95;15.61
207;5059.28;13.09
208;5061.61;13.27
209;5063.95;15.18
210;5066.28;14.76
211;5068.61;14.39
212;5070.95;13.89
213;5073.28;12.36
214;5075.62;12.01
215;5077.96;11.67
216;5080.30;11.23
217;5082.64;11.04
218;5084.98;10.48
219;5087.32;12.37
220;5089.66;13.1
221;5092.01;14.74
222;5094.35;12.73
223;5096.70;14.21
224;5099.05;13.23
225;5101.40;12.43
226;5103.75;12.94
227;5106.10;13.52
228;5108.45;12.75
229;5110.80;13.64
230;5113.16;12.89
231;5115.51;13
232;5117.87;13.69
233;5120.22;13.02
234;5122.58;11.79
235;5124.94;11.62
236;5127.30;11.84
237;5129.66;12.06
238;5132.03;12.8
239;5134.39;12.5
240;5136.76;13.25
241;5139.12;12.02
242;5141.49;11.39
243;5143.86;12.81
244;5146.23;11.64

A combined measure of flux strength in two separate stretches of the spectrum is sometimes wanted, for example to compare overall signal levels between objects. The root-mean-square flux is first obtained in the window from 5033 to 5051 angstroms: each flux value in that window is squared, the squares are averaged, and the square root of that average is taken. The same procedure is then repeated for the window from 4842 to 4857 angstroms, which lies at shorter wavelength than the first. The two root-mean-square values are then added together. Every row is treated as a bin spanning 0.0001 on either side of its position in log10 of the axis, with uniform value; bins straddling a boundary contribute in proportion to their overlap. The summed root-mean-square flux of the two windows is 26.2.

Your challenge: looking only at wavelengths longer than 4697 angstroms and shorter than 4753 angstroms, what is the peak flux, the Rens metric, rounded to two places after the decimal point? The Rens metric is 19.42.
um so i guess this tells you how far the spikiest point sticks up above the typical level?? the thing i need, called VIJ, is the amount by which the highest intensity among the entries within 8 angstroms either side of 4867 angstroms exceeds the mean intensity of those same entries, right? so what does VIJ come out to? 2.0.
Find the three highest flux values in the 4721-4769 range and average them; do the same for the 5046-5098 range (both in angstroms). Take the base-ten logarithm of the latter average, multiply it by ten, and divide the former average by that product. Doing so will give 1.26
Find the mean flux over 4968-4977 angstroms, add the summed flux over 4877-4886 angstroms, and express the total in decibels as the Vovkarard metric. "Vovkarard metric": 18.1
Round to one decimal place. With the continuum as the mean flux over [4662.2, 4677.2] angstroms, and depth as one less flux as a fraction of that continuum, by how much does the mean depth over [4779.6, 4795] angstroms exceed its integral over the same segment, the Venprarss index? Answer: 2.2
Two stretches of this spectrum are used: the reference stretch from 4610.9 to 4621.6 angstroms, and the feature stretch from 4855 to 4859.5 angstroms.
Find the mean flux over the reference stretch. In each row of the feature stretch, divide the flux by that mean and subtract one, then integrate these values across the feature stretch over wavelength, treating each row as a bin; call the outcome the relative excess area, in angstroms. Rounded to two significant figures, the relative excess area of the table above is -0.30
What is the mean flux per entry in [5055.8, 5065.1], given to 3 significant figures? 14.3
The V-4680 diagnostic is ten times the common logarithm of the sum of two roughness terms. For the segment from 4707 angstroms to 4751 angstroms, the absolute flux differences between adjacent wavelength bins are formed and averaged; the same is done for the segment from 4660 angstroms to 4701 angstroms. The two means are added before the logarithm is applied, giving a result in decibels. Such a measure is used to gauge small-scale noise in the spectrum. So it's 4.49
